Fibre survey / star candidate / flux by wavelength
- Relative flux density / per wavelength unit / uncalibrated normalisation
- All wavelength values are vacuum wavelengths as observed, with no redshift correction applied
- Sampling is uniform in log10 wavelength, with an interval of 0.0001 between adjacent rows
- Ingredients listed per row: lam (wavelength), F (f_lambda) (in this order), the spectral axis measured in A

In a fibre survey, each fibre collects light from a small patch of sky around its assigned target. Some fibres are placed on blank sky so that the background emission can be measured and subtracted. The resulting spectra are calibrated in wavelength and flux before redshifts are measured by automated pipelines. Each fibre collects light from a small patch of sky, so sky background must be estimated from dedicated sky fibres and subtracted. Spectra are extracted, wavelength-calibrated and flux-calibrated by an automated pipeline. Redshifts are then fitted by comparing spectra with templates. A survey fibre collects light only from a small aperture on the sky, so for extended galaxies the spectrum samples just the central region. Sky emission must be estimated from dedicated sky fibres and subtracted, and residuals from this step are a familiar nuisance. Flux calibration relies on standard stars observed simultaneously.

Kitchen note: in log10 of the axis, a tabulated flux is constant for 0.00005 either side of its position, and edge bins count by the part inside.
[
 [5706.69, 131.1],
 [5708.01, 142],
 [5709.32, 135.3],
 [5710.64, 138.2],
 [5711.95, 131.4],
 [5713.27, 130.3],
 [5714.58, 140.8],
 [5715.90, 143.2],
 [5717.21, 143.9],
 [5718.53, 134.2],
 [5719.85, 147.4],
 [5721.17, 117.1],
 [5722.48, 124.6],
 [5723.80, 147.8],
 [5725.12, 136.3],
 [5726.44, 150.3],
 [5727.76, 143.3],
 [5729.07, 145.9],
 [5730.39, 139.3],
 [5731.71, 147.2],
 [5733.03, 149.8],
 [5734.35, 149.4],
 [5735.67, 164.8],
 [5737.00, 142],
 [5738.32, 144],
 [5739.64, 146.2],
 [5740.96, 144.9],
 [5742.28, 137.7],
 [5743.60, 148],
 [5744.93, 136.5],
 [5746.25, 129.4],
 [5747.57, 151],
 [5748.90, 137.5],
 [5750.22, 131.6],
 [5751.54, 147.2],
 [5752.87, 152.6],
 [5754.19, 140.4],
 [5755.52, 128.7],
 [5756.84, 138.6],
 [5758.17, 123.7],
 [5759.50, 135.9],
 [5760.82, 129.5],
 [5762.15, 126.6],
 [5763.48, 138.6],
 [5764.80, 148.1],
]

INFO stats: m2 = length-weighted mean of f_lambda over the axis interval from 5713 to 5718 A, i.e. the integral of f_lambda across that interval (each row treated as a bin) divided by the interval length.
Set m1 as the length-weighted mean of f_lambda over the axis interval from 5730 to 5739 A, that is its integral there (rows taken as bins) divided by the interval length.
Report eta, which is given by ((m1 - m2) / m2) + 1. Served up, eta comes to 1.06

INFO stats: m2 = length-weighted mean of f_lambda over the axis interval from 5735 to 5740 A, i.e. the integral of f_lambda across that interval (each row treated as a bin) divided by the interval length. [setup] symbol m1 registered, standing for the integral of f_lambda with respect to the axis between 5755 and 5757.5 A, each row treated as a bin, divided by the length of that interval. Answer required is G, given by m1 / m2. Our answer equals 0.90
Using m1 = 134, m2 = 149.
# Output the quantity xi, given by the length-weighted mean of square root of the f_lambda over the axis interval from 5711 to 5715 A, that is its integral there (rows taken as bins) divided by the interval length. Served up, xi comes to 11.6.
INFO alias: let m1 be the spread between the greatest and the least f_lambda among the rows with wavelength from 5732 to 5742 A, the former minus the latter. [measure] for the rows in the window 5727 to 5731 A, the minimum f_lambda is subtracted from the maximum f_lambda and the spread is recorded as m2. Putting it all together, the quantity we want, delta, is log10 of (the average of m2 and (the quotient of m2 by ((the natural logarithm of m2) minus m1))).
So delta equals 0.50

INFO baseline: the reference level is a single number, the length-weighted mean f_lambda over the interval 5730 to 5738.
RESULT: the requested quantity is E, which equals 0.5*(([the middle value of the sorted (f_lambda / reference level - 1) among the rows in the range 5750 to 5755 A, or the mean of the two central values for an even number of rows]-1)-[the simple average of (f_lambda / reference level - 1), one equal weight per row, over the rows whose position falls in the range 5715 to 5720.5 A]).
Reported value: -0.495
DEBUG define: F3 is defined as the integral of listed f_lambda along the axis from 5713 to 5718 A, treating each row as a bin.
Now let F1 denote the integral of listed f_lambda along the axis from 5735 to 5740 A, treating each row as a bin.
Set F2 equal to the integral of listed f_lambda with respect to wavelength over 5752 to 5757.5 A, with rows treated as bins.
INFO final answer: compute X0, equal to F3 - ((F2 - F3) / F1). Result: 701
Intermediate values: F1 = 746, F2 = 772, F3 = 701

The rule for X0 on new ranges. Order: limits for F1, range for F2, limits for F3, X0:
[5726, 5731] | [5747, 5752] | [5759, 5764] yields 662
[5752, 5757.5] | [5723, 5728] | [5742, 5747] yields 691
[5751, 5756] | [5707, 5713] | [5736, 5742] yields 870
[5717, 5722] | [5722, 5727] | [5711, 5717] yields 824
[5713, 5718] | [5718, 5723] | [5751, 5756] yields 712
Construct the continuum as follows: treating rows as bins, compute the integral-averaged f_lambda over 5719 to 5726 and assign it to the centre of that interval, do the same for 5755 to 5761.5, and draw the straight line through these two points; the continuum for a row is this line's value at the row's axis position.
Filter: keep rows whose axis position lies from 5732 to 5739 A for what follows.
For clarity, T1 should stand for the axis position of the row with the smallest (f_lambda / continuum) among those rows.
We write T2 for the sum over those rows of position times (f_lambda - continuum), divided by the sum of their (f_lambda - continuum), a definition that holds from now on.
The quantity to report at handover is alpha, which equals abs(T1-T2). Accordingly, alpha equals 1.6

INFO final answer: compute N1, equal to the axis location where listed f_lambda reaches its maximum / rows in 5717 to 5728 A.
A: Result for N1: 5726.44 A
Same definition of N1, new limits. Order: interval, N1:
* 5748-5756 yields 5752.87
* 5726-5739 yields 5735.67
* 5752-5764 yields 5752.87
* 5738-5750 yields 5747.57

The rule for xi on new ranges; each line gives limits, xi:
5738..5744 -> 12.0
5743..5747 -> 11.7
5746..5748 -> 11.9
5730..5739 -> 12.2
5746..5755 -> 11.9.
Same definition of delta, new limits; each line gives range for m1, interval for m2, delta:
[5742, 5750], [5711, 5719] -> 0.81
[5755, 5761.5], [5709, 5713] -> 0.50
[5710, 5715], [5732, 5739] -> 0.99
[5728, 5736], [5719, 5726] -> 1.17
